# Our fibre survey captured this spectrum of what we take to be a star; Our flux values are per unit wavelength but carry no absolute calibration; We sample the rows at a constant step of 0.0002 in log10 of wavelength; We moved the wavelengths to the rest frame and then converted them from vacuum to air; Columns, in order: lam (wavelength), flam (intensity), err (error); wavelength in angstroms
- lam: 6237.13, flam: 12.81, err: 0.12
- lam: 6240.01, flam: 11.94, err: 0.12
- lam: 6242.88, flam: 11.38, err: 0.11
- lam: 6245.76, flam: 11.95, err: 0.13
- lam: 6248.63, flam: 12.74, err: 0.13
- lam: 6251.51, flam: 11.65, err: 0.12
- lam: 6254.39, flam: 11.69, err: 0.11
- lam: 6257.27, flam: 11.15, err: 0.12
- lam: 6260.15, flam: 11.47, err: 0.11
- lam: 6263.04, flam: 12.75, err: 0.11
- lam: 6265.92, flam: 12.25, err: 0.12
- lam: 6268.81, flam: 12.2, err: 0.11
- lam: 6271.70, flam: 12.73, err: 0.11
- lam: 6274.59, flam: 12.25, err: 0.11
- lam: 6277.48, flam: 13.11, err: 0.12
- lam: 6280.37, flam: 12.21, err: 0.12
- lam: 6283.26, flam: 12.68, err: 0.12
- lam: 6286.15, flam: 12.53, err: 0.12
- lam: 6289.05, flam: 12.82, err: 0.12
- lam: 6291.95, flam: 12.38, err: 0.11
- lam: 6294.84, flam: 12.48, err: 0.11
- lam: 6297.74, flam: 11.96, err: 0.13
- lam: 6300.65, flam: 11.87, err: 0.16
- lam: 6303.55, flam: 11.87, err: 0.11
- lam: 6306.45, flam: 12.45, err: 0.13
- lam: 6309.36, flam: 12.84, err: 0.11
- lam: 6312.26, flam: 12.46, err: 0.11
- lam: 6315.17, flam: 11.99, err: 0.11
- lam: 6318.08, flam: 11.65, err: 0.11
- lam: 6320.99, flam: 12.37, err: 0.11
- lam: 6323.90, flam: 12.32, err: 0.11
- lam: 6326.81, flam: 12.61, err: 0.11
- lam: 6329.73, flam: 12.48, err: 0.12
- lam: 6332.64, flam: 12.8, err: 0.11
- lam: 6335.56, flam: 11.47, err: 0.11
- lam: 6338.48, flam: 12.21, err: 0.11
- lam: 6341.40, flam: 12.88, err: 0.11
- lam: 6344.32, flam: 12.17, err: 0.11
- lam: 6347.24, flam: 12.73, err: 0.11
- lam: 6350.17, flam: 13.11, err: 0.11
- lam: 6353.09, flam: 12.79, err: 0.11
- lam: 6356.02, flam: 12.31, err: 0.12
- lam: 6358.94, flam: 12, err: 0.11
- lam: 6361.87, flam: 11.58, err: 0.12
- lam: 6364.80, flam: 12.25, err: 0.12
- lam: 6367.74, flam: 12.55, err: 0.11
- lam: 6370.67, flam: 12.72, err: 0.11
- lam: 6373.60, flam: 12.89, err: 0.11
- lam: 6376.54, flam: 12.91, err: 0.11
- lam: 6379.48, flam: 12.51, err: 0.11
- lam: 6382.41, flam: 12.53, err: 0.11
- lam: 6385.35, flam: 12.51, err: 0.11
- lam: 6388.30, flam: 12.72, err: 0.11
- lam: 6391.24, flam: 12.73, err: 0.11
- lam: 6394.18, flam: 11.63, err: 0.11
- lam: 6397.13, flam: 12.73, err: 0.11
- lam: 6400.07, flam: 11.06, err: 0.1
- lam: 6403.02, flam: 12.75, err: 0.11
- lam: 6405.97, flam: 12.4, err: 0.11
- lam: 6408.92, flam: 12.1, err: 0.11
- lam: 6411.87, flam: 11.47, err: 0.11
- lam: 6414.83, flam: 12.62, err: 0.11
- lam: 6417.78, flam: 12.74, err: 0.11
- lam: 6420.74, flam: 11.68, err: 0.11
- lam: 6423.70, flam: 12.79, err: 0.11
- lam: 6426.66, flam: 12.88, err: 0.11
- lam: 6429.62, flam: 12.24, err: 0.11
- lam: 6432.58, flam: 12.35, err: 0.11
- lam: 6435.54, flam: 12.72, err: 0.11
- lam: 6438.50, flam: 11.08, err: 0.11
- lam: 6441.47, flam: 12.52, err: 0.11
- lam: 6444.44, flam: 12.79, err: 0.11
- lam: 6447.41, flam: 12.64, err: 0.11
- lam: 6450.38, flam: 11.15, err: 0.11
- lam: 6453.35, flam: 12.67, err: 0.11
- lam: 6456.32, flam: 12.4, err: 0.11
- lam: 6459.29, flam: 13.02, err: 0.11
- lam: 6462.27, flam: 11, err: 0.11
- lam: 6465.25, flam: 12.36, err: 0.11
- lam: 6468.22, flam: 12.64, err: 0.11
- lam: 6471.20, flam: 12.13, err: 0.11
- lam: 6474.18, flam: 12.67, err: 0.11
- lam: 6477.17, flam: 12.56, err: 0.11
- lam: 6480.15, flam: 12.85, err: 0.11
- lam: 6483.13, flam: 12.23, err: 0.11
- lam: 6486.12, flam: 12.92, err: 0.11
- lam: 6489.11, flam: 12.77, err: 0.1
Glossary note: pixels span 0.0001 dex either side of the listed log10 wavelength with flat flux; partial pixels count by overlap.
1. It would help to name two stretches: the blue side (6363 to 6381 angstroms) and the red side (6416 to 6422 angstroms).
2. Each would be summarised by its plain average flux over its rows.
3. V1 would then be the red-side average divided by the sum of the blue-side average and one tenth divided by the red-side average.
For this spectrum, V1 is 0.97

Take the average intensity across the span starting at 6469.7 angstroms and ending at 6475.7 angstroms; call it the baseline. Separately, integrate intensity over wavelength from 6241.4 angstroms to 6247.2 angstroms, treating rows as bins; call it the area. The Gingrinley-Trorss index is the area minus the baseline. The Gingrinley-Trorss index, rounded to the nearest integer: 55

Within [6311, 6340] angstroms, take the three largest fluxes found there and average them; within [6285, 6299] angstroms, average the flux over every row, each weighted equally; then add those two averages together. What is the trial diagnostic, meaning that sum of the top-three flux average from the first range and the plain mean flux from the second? 25.1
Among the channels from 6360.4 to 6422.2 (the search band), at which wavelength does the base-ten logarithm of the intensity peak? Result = 6376.54 angstroms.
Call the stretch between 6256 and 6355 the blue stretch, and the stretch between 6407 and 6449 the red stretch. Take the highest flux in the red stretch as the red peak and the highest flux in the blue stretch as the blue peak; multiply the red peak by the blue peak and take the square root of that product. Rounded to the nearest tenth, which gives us 13.0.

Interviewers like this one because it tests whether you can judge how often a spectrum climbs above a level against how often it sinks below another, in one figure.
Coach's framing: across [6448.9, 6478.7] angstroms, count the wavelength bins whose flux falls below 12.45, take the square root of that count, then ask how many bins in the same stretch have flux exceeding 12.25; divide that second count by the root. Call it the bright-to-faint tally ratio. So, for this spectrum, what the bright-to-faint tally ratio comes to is 3.1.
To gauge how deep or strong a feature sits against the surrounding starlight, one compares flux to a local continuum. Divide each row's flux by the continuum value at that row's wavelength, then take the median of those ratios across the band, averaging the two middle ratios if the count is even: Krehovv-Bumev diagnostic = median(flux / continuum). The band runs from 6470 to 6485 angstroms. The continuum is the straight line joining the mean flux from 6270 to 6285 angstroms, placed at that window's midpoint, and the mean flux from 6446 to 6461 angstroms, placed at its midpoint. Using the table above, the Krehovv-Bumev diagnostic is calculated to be 1.02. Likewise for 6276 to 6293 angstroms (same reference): 1.00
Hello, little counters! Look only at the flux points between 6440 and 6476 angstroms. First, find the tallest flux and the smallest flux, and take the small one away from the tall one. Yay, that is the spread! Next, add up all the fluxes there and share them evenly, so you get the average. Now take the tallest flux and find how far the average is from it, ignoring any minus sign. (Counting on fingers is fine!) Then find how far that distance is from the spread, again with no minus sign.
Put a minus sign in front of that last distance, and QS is -1.33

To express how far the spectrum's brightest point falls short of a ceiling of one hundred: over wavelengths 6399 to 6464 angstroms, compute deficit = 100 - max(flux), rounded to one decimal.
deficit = 87.0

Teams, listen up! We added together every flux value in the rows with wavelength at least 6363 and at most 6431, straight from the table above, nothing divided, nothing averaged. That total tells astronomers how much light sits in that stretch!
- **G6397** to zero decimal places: 285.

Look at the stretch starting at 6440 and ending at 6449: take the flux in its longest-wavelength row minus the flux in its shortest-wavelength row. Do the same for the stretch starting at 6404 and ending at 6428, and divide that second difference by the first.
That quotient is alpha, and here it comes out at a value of 4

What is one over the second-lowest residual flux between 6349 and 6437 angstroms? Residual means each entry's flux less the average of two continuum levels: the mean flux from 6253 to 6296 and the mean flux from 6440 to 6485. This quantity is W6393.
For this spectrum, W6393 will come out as -1.14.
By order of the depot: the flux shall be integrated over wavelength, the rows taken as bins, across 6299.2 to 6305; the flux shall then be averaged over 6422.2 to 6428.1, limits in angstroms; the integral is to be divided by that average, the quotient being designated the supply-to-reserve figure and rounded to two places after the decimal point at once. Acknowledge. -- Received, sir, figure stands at 5.37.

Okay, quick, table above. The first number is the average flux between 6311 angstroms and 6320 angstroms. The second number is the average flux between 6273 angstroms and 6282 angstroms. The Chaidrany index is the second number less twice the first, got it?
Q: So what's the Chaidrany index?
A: -11.5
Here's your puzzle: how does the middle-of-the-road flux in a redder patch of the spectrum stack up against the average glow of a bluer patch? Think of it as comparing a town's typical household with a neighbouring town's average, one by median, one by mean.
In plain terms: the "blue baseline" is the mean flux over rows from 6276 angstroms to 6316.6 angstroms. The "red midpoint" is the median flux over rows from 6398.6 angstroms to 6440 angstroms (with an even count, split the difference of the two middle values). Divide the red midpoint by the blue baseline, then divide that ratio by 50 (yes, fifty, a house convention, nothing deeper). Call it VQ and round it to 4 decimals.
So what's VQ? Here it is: 0.0200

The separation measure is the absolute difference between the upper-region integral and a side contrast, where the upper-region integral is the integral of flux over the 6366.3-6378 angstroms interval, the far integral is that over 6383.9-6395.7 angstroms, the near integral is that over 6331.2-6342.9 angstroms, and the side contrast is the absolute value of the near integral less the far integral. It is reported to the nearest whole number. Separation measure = 148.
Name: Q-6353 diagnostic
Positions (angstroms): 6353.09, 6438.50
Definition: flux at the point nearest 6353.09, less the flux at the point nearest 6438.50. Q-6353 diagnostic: 1.71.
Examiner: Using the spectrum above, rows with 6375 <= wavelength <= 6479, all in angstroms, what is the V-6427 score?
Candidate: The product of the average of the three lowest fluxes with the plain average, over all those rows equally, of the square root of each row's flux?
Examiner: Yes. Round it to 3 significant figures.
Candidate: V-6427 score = 38.8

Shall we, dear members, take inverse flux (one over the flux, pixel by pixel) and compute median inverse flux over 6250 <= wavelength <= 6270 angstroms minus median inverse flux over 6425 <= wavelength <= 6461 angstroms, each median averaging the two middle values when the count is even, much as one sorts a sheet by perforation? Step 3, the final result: 0.0061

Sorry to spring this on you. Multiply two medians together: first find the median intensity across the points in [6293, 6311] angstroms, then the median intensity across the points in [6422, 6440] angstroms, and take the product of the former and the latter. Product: 153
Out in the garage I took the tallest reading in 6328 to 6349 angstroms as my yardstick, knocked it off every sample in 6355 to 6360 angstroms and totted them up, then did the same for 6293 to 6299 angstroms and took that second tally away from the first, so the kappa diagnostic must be -0.130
